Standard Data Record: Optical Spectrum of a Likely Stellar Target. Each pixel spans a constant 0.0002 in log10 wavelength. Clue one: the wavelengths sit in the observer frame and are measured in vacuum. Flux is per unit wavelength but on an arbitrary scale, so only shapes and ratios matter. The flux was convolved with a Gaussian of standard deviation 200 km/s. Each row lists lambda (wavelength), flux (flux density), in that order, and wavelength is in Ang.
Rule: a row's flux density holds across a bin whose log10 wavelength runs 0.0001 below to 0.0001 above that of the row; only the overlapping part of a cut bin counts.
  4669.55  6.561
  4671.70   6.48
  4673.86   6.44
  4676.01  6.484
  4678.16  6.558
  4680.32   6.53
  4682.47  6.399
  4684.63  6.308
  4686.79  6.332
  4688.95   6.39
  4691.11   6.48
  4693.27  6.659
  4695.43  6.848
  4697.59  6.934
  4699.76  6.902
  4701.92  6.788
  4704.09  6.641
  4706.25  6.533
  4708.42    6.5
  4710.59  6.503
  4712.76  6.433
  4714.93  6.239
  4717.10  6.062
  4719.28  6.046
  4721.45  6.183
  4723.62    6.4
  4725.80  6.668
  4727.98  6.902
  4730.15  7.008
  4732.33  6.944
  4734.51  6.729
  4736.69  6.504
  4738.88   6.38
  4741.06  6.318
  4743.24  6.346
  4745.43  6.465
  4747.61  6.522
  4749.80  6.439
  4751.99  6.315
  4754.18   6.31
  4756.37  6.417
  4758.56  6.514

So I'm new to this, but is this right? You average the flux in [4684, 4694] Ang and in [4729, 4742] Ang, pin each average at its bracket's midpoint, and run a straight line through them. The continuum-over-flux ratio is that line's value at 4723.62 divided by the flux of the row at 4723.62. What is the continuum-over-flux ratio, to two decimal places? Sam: 1.03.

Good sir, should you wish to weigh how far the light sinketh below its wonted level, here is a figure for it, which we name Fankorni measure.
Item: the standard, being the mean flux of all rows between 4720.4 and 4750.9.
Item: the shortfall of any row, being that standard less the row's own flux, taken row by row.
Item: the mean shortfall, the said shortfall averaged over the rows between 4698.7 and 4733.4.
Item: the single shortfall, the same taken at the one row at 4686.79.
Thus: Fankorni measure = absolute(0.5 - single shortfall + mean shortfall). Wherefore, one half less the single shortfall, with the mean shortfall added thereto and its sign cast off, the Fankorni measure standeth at 0.285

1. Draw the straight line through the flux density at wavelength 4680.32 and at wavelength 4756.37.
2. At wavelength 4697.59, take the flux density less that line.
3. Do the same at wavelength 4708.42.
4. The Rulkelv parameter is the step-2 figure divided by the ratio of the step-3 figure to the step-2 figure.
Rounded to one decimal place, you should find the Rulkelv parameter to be 15.7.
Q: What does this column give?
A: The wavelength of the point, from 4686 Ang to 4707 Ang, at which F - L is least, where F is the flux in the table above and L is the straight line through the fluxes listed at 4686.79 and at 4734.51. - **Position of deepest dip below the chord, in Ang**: 4686.79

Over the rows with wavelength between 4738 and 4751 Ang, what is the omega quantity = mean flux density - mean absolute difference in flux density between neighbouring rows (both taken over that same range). 6.34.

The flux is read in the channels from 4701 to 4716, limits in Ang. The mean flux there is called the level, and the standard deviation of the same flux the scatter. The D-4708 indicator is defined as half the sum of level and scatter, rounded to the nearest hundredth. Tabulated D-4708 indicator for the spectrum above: 3.34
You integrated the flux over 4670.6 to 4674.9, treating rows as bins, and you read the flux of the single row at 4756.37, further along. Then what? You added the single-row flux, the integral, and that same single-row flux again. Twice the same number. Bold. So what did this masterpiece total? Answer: 40.6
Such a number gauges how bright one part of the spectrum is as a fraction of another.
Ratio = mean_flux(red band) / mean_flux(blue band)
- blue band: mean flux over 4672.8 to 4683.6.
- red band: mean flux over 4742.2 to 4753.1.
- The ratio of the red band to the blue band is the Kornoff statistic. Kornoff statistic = 0.99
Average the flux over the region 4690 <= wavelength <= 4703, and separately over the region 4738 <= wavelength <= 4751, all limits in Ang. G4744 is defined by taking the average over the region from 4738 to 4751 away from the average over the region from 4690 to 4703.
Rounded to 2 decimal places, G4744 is 0.36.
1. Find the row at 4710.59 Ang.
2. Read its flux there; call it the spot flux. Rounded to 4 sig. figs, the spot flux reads 6.503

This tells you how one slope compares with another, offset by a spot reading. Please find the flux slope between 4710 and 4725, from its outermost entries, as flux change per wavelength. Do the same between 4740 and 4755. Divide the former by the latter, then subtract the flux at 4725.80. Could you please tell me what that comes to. 6.3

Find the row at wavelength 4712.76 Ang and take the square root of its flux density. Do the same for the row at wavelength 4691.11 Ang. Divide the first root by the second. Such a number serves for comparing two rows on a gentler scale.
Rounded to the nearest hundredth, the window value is 1.00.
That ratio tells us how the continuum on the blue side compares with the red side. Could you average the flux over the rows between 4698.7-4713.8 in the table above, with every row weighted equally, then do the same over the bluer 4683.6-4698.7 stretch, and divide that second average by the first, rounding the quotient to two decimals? 0.99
